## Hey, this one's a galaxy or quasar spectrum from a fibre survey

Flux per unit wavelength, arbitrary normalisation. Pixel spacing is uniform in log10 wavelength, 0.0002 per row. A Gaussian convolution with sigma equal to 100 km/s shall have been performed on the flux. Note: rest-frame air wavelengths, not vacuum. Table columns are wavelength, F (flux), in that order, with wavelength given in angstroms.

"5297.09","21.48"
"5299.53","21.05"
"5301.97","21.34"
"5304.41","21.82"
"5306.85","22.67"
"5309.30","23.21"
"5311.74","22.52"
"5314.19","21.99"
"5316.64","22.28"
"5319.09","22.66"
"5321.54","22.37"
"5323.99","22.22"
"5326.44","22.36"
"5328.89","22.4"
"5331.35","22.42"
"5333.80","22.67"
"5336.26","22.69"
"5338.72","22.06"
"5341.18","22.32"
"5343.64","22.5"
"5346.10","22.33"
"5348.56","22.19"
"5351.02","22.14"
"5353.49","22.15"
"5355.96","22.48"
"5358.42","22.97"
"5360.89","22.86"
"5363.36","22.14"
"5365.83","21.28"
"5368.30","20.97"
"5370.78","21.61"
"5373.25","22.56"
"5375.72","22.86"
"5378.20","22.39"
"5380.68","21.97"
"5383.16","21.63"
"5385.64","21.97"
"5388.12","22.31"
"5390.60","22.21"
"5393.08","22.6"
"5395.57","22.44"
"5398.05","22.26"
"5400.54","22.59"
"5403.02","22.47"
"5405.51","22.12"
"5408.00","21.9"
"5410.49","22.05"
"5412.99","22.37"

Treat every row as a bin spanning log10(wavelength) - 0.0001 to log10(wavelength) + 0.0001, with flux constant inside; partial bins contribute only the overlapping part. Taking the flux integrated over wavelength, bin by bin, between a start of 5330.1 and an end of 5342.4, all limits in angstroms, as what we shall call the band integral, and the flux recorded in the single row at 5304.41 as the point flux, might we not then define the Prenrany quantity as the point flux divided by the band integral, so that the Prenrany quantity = 0.079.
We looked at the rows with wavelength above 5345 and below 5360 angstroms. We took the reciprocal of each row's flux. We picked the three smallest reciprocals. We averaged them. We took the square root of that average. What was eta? 0.210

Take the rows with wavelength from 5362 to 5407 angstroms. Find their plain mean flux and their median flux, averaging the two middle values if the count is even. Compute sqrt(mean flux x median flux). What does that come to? 22.2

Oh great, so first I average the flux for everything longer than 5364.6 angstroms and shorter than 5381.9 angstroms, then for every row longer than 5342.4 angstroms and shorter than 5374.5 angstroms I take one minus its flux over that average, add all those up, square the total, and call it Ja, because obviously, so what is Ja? 0.017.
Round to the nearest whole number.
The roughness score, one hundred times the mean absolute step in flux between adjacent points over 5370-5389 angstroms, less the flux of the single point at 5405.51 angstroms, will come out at 23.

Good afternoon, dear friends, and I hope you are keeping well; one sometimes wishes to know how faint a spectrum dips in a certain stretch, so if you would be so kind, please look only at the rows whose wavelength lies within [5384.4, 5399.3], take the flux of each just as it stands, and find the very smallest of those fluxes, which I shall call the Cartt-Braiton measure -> 21.97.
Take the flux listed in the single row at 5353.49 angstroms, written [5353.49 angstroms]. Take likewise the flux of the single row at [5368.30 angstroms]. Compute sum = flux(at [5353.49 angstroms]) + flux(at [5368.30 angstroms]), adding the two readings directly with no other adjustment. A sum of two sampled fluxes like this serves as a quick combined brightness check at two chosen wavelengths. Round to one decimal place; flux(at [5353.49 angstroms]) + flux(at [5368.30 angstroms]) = 43.1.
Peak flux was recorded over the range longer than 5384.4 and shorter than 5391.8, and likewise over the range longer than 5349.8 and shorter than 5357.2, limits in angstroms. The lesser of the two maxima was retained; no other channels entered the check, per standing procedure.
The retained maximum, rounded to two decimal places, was 22.31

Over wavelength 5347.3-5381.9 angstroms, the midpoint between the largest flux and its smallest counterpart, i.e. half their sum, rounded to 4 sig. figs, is 21.97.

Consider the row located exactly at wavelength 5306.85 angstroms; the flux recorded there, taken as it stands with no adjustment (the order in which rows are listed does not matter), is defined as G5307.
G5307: 22.67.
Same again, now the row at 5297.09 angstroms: 21.48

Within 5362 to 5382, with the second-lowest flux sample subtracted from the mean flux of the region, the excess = 0.69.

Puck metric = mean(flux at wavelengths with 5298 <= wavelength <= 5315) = 22.1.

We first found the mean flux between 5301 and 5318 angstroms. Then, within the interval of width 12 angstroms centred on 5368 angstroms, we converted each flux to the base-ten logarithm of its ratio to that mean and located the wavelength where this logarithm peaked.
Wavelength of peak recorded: 5373.25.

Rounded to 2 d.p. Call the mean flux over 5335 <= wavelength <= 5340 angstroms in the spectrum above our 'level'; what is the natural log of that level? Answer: 3.11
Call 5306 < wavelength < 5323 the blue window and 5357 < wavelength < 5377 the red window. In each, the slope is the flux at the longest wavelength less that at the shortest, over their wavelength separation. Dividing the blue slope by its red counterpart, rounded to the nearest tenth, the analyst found 3.2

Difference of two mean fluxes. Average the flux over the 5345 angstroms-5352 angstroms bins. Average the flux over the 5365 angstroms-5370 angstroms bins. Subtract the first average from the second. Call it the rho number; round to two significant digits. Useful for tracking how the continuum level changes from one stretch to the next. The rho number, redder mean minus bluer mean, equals -1.1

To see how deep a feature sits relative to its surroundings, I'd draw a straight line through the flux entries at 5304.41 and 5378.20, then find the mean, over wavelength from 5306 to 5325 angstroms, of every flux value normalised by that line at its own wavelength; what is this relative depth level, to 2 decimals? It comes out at 1.03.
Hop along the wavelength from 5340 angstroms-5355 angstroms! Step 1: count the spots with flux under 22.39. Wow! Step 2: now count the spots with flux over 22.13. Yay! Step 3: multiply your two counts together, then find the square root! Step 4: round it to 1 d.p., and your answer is 5.5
